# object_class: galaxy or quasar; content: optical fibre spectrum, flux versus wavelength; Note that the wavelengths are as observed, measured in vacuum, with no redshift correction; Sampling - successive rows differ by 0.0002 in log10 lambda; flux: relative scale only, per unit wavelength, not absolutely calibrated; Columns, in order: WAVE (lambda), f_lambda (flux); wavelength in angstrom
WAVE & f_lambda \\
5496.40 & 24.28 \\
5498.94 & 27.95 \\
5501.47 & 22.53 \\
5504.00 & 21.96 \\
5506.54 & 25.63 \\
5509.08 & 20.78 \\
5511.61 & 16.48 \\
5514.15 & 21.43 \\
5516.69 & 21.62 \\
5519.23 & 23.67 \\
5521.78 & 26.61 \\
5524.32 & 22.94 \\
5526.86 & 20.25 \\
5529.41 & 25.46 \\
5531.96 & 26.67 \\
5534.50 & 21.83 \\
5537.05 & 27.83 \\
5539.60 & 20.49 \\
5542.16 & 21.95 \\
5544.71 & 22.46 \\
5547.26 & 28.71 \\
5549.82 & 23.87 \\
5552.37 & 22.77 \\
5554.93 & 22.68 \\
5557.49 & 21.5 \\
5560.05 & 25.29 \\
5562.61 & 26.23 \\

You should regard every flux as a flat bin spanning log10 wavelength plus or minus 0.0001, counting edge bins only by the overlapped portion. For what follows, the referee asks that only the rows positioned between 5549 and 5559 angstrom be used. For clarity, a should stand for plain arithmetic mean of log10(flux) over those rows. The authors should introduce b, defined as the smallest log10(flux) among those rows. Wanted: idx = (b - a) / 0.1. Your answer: -0.23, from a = 1.36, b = 1.33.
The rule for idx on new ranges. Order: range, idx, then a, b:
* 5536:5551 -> -0.69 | 1.38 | 1.31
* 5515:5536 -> -0.65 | 1.37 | 1.31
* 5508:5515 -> -0.72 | 1.29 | 1.22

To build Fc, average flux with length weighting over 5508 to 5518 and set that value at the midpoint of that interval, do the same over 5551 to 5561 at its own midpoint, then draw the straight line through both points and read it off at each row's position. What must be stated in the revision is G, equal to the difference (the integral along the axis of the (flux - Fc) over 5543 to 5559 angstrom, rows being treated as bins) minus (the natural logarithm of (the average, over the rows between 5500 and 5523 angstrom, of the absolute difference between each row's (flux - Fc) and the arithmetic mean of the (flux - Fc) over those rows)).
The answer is 15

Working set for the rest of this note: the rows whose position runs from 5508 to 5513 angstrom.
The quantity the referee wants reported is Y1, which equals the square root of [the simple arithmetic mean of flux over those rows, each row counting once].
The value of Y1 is 4.32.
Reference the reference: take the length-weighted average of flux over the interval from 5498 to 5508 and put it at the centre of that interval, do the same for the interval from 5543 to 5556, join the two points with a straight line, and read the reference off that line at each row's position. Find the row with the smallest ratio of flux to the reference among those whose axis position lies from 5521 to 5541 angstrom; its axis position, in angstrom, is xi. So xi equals 5526.86 angstrom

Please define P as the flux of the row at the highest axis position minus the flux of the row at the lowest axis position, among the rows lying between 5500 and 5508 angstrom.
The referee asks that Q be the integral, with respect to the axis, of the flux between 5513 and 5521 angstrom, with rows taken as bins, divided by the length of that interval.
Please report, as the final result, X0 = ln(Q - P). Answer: 2.97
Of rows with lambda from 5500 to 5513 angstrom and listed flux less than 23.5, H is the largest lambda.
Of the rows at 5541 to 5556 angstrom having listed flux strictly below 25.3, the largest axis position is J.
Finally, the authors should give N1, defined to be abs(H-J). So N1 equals 43.3 angstrom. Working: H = 5511.61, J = 5554.93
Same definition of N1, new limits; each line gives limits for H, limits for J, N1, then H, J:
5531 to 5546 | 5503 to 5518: 28.0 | 5544.71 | 5516.69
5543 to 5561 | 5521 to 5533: 30.6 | 5557.49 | 5526.86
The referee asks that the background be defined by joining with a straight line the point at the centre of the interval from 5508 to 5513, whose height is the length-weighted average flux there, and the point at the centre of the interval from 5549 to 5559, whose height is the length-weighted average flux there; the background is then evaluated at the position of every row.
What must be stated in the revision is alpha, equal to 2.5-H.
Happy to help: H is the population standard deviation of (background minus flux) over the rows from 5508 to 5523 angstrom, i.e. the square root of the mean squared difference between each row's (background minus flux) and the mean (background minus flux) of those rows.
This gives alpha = -0.24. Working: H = 2.74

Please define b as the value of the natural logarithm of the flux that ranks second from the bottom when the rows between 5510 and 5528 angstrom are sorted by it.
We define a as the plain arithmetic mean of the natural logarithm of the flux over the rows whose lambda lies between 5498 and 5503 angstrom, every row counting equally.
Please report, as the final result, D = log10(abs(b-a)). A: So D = -0.7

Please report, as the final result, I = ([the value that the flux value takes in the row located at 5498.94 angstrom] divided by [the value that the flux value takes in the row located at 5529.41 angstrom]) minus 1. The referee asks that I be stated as 0.10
